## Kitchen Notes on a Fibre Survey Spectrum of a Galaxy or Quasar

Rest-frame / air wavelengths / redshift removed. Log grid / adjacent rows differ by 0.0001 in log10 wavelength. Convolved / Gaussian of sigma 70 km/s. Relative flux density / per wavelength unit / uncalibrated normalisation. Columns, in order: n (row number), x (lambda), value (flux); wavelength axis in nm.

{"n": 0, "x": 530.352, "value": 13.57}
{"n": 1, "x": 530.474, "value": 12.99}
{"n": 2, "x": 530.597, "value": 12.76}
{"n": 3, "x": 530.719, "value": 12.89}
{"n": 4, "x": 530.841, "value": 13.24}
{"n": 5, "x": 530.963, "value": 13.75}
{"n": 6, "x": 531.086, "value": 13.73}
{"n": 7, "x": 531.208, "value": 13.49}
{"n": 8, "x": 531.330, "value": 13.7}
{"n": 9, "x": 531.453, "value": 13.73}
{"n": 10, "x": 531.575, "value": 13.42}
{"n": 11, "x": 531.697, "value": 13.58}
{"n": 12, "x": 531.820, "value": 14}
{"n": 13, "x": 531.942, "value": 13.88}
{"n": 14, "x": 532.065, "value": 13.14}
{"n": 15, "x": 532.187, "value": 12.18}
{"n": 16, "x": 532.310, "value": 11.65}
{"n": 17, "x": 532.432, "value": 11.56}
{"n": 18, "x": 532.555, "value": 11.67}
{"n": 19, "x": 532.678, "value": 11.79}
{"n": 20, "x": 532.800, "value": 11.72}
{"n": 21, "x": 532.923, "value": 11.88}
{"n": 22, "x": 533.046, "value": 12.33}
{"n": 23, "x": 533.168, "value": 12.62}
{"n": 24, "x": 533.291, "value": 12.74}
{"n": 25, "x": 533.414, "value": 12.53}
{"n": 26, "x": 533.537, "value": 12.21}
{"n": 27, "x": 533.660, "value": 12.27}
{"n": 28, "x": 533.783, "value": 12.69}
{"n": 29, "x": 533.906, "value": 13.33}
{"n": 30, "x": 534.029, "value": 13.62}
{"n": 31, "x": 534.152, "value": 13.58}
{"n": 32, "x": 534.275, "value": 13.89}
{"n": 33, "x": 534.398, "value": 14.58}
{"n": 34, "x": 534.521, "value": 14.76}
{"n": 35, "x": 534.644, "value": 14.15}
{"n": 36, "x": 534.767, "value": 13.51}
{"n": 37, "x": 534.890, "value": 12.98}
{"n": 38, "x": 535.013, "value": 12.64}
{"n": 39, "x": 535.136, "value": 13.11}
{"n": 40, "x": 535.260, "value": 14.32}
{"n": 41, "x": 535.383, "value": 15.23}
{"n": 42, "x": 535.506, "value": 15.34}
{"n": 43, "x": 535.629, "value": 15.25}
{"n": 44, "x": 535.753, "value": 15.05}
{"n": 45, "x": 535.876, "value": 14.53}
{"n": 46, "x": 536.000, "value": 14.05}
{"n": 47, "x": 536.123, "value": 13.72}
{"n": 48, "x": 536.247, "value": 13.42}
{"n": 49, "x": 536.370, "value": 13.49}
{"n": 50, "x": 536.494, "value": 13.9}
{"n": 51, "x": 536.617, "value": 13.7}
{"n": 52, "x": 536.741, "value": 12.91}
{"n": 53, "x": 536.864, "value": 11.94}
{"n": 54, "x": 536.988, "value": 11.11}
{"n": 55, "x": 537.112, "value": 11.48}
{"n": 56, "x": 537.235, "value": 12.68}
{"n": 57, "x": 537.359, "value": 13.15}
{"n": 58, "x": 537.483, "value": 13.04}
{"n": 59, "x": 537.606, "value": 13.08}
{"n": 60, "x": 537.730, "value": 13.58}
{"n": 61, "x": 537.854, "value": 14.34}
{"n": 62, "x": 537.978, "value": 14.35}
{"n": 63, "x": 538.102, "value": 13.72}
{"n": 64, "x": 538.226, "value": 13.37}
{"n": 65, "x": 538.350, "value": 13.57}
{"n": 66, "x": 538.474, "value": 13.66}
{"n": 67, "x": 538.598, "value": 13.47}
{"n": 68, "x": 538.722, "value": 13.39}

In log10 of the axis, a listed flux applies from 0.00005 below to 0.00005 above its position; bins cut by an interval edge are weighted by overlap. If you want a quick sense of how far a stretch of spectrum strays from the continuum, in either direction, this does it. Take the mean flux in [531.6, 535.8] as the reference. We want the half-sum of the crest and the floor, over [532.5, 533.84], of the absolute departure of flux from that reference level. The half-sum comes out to 1.02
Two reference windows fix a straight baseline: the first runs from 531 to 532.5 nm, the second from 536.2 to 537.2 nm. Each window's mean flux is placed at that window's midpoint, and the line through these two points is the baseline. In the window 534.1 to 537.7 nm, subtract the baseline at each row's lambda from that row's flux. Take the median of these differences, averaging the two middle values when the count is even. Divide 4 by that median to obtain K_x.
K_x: 5.6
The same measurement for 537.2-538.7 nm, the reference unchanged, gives 4.4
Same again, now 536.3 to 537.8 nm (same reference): 10.2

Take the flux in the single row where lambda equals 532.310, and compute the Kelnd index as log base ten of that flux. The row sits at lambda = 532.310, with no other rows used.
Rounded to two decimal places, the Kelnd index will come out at 1.07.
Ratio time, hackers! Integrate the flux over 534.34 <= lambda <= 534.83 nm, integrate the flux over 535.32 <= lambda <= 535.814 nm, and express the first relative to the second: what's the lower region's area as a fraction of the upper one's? 0.93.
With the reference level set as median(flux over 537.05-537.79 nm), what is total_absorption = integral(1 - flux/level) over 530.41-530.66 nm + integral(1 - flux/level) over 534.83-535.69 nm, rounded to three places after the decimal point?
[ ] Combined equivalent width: -0.067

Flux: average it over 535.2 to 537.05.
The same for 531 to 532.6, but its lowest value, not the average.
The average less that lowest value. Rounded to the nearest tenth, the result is 2.3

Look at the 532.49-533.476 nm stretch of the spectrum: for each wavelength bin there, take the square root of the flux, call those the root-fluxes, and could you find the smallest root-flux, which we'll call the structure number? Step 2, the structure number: 3.42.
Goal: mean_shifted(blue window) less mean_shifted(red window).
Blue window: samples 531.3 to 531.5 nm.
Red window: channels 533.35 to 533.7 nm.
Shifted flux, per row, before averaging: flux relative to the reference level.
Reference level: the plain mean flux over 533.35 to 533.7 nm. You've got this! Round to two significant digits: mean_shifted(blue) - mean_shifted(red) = 1.4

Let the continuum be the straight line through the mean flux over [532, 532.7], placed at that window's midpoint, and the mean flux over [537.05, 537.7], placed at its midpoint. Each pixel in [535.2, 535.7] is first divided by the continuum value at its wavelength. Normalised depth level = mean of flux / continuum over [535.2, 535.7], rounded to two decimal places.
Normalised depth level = 1.21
